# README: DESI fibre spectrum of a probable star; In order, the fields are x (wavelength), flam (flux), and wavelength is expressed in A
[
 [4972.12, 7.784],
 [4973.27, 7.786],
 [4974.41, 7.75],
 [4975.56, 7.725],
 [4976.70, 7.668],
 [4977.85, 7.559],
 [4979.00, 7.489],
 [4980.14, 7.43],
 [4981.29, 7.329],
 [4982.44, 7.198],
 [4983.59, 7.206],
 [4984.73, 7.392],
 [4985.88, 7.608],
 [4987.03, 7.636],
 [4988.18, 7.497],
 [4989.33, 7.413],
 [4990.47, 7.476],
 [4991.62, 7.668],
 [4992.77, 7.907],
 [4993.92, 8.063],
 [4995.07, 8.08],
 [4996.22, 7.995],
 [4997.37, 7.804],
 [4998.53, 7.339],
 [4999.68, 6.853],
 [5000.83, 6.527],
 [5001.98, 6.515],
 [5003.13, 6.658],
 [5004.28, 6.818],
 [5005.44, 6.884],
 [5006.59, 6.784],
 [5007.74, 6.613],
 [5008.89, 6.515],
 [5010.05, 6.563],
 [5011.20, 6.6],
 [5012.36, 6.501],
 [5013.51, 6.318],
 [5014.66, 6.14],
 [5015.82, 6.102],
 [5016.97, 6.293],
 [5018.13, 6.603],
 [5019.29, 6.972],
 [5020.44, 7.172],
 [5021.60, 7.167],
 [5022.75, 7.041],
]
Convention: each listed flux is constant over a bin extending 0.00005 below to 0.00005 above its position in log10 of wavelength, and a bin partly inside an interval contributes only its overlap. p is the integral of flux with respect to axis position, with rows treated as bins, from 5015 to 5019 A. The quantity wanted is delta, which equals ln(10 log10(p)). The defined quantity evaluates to 2.64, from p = 25.4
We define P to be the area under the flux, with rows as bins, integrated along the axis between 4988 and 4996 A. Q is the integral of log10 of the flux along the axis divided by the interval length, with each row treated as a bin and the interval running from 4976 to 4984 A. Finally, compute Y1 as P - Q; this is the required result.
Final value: 61.2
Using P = 62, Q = 0.870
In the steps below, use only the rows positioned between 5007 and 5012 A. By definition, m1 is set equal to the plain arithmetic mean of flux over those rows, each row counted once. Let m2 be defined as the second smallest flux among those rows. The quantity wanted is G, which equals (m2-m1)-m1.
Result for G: -6.58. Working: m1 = 6.6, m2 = 6.563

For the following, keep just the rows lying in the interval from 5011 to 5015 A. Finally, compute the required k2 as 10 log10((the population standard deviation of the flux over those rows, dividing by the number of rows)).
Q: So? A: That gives -7.5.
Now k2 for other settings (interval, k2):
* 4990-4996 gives -6.3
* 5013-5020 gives -5.2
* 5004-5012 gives -8.8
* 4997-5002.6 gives -3.0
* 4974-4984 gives -7.0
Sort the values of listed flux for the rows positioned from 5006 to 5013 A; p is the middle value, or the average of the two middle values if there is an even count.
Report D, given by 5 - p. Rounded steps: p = 6.6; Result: -1.6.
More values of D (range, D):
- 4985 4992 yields -2.6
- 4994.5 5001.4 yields -2.6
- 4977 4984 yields -2.4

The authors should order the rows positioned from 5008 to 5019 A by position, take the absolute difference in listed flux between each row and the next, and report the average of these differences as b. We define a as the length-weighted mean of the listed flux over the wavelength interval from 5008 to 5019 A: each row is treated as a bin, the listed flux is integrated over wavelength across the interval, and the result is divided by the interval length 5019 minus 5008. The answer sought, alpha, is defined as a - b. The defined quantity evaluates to 6.3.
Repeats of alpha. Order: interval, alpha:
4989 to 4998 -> 7.7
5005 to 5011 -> 6.6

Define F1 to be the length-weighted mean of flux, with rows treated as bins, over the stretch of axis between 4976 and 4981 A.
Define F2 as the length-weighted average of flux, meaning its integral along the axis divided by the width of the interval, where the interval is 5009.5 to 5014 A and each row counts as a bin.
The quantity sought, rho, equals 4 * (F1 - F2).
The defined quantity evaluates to 4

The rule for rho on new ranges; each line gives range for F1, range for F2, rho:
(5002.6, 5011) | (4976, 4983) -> -3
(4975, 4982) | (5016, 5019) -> 4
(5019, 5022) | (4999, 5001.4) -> 2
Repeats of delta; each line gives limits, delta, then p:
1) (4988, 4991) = 2.60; 22.4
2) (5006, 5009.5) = 2.61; 23.2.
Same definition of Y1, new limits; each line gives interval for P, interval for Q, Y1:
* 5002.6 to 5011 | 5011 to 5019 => 55.4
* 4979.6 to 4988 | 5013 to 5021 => 61.3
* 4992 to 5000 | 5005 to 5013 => 61.1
